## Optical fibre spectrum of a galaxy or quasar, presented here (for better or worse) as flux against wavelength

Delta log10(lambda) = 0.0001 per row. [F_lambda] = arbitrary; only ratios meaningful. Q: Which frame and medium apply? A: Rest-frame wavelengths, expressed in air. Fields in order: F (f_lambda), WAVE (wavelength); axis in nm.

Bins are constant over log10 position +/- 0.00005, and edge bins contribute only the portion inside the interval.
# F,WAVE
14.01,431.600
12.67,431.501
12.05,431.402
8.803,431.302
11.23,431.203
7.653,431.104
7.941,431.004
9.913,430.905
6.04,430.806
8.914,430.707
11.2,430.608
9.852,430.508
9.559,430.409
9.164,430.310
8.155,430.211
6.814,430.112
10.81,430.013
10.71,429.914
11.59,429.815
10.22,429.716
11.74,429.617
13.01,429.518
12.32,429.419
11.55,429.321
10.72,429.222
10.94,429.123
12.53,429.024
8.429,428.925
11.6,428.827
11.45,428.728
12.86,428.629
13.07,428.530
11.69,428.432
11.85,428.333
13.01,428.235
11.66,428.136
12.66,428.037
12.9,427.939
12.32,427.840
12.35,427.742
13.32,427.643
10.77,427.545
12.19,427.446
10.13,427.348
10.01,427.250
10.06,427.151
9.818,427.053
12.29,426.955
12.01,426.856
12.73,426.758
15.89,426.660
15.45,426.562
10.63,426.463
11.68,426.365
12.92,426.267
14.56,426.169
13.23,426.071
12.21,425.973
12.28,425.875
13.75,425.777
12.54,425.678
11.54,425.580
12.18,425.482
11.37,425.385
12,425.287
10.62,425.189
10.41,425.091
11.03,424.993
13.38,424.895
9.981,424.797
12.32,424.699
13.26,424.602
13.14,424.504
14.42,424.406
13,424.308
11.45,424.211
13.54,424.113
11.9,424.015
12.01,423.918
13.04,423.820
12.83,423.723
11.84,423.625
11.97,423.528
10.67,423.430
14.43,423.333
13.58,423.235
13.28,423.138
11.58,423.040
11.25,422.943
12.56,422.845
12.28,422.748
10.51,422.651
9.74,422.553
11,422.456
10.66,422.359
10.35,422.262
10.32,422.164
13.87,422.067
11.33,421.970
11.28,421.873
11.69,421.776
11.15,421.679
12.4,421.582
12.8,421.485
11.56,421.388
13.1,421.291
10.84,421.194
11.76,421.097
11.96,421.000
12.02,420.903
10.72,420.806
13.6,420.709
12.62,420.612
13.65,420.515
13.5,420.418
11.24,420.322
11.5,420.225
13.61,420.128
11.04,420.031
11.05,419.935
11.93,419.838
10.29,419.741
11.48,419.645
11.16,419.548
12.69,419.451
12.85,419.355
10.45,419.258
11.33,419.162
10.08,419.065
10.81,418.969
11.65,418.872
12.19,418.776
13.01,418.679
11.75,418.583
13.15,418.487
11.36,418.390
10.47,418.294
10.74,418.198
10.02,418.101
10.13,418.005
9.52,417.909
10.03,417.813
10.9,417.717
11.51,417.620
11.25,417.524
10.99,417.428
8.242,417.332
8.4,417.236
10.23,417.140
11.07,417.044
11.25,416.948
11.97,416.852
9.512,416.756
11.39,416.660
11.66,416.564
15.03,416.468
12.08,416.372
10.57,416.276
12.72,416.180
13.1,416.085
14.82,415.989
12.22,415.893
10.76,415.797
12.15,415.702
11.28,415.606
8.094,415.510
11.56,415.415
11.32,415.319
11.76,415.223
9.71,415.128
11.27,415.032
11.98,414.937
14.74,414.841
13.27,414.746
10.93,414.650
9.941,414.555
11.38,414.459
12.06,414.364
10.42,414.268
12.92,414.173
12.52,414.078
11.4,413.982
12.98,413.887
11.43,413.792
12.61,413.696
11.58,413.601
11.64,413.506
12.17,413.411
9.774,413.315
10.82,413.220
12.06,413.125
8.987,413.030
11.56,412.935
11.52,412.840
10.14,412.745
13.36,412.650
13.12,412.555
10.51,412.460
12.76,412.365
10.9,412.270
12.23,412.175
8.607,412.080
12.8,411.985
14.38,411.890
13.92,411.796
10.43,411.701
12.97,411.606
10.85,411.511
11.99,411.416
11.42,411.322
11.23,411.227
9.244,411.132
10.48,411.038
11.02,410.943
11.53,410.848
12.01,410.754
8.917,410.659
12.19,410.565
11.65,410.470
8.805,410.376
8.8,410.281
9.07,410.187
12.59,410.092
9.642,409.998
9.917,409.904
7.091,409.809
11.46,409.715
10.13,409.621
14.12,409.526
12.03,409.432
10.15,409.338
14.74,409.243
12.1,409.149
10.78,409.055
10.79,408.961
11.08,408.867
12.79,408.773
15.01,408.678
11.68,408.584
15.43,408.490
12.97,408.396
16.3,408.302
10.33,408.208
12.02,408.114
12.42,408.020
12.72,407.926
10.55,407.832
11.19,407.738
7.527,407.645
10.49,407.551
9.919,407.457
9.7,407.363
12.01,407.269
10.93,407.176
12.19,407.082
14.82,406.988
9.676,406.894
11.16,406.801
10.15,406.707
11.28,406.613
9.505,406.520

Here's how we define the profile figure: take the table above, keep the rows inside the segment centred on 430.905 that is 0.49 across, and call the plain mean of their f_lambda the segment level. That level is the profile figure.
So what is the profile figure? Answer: 8.1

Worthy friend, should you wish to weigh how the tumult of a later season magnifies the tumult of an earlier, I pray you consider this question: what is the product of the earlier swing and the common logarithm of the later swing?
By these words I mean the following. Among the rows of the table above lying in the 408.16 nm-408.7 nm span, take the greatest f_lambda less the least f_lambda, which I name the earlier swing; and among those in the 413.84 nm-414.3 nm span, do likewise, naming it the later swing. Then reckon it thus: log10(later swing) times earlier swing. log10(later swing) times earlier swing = 2.4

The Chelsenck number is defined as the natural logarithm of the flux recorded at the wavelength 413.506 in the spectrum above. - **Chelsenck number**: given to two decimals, 2.45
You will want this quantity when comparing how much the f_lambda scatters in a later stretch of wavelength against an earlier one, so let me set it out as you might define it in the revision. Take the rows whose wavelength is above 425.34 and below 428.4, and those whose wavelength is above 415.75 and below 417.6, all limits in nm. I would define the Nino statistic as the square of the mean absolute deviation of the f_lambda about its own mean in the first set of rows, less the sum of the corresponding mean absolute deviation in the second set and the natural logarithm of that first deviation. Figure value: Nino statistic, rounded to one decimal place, -0.2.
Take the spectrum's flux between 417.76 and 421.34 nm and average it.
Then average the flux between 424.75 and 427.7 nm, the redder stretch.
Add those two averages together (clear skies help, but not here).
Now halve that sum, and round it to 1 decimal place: 11.8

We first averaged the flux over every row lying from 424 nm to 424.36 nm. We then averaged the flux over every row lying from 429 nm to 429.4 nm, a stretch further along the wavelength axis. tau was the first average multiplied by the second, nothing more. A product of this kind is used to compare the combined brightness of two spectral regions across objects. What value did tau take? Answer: 143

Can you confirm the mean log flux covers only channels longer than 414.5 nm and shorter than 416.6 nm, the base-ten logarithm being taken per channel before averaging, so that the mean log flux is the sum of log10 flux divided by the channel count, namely 1.07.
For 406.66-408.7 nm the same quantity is 1.06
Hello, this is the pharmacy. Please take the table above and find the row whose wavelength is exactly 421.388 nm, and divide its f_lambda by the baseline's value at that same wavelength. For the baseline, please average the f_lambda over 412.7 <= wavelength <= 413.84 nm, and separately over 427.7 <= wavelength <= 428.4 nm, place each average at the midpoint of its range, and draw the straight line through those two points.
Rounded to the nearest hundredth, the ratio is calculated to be 0.98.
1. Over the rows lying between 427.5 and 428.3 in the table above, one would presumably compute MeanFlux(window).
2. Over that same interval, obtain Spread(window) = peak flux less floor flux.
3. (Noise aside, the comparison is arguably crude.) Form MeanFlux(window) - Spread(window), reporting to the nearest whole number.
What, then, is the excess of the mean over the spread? 10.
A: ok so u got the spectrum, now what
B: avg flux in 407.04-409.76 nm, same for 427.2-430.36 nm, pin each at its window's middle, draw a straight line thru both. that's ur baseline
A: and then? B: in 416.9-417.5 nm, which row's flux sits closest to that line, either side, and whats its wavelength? 416.948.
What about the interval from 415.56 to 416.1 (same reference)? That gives 415.606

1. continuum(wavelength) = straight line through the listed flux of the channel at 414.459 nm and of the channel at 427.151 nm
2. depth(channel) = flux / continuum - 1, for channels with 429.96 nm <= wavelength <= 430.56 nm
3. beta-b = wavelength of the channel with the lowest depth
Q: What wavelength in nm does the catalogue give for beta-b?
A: 430.112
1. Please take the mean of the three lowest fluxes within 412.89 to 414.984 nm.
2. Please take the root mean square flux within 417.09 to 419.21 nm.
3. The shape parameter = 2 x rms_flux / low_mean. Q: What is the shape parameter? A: 2.3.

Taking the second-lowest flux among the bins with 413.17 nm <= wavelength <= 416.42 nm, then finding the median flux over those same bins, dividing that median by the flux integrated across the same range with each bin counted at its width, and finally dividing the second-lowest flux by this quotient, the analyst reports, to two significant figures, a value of 32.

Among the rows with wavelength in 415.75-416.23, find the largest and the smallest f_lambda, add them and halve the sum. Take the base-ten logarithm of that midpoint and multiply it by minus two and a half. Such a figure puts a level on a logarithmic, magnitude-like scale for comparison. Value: -2.77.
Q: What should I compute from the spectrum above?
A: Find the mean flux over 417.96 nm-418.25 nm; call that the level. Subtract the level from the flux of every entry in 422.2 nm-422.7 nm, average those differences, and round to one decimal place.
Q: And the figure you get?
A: 0.2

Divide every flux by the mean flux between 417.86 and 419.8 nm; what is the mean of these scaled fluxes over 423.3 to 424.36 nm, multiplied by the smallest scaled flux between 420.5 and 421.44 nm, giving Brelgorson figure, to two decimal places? 1.05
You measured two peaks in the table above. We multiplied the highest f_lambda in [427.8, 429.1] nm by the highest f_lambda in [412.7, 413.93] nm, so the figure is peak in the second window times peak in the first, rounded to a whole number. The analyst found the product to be 170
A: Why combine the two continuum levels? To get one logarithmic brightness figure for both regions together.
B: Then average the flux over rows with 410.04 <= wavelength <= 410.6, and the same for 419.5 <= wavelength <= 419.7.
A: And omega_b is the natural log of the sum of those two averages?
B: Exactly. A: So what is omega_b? 3.08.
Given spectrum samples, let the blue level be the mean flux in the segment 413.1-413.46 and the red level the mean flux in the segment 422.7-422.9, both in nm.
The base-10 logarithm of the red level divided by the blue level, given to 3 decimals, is 0.045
